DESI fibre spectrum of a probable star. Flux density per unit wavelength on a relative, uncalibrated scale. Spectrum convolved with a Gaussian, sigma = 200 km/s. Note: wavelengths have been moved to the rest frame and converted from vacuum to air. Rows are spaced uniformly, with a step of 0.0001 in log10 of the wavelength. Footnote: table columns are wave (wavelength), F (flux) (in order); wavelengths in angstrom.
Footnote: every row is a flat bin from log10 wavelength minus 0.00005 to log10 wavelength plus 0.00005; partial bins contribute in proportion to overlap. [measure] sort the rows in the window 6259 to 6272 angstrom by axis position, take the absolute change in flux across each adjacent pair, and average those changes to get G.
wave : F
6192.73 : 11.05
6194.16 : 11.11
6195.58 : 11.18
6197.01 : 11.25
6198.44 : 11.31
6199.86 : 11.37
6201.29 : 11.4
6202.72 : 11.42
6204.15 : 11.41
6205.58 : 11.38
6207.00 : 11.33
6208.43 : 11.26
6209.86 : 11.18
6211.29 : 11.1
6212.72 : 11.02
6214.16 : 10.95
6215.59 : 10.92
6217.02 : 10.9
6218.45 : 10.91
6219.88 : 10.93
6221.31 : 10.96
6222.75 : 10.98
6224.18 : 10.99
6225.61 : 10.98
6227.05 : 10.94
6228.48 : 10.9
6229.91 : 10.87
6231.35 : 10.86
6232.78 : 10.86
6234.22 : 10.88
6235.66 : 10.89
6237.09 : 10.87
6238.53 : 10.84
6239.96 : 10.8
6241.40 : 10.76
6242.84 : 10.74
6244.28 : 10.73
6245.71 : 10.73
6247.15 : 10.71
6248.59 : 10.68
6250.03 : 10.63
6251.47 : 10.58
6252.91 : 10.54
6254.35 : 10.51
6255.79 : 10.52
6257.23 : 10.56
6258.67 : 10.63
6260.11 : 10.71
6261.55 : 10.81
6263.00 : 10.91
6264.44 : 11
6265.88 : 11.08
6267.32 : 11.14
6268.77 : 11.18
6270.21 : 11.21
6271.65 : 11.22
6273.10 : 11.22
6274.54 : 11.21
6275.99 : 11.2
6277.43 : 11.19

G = 0.064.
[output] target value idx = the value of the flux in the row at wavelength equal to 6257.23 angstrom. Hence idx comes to 10.56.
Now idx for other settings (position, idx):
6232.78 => 10.86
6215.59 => 10.92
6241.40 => 10.76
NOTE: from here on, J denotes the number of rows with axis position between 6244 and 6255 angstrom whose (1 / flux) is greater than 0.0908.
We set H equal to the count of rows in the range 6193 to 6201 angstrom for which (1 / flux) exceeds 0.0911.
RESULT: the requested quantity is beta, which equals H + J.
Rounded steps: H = 0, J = 8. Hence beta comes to 8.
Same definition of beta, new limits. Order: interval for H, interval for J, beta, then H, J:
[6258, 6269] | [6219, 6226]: 9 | 4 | 5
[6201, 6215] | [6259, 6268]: 5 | 1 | 4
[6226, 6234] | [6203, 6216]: 7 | 5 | 2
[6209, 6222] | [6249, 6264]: 16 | 6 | 10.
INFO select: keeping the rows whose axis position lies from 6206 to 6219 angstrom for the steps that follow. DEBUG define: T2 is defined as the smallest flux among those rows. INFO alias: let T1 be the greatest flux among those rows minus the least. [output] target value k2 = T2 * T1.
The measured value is 4.7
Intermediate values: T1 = 0.43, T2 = 10.9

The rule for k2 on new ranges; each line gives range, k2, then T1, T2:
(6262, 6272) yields 3.4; 0.31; 10.91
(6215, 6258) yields 5.0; 0.48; 10.51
